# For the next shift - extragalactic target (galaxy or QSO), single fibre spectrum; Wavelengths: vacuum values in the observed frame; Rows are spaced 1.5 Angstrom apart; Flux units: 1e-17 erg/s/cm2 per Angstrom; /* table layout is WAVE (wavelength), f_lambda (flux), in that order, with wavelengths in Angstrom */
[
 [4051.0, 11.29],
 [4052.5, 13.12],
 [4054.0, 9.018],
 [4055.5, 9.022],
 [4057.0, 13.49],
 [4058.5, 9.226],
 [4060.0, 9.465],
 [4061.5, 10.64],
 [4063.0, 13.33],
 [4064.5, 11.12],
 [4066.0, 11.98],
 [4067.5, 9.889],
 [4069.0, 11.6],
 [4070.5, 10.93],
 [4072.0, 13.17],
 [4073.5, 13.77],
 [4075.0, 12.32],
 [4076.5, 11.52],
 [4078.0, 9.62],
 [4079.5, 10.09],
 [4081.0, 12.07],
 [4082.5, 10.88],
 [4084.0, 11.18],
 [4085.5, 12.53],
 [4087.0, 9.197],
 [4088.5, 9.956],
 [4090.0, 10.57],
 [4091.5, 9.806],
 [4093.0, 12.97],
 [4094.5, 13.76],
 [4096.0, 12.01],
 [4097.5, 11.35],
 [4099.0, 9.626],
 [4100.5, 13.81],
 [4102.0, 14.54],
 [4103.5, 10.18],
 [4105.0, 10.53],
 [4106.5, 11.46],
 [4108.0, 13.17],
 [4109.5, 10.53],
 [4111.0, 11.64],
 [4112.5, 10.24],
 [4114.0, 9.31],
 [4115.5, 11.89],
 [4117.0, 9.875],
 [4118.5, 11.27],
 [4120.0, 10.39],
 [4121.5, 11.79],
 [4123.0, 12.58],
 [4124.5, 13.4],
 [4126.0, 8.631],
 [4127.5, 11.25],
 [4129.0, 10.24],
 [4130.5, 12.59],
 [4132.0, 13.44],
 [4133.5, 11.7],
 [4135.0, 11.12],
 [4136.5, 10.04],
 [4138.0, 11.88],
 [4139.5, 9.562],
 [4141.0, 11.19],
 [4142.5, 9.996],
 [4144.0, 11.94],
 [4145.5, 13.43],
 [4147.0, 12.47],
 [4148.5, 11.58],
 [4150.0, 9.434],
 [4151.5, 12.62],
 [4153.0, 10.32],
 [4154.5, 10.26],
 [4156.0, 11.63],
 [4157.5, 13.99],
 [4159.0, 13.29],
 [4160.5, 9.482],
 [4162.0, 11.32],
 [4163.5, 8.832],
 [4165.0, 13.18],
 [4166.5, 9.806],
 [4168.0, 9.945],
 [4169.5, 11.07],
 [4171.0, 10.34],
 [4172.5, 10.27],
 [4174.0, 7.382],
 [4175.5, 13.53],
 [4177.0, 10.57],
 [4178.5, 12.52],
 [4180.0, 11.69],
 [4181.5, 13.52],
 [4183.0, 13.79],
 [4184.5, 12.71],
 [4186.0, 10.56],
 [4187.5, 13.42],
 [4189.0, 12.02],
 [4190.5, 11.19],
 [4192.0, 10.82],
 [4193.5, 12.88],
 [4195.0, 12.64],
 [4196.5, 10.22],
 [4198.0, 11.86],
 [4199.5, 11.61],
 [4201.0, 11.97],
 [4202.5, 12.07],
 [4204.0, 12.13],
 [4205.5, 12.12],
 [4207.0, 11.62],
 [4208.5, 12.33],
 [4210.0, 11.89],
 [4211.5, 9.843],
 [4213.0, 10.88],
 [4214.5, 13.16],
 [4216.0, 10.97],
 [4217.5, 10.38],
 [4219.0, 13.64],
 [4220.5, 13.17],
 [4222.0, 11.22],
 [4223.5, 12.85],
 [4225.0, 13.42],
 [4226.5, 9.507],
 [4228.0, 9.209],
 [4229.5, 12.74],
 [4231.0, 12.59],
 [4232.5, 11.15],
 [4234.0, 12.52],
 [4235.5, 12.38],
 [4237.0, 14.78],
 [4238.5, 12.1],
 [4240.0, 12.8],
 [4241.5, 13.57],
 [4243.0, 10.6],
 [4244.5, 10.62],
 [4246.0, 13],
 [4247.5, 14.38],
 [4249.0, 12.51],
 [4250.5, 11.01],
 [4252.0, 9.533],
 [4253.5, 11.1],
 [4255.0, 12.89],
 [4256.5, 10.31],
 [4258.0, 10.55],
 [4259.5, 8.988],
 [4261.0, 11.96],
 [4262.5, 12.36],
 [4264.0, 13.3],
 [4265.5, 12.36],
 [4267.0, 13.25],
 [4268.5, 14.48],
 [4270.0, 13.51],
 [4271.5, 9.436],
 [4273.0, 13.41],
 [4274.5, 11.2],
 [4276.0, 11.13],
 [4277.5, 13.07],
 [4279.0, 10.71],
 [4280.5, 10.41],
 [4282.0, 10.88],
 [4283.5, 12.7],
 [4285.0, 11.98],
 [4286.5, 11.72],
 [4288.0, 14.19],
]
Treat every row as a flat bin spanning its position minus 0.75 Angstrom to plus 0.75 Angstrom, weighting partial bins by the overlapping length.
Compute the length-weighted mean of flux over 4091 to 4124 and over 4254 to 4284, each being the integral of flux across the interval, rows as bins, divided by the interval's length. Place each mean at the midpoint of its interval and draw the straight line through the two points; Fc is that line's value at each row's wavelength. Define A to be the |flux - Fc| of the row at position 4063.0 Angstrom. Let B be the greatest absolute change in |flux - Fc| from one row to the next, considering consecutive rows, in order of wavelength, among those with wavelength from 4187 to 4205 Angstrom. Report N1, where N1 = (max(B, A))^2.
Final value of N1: 3.6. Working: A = 1.9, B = 1.4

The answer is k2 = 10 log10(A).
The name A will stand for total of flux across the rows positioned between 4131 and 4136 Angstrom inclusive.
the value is 15.6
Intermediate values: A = 36.3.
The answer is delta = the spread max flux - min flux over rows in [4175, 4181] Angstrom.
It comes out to 3.0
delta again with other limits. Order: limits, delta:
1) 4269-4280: 4.1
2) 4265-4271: 2.1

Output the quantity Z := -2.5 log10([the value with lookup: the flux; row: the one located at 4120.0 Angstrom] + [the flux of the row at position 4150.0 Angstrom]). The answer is -3.24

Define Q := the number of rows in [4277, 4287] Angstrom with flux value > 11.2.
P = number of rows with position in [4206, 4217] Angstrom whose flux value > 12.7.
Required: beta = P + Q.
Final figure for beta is 5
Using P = 1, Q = 4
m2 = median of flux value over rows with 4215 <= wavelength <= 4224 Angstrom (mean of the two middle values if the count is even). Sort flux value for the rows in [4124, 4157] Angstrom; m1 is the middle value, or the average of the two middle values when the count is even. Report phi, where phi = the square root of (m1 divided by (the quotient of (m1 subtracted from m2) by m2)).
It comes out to 15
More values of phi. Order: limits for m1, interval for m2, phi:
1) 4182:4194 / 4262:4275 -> 14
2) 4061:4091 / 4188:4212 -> 13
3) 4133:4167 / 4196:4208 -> 15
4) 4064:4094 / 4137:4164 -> 21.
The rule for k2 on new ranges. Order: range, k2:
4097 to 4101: 15.4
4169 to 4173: 15.0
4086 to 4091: 14.7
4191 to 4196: 15.6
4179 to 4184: 15.9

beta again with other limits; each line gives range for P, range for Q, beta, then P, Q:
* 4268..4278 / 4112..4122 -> 7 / 4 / 3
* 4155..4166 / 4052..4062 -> 5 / 3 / 2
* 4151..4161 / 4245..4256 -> 6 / 2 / 4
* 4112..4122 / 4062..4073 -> 4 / 0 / 4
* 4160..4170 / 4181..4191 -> 6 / 1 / 5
